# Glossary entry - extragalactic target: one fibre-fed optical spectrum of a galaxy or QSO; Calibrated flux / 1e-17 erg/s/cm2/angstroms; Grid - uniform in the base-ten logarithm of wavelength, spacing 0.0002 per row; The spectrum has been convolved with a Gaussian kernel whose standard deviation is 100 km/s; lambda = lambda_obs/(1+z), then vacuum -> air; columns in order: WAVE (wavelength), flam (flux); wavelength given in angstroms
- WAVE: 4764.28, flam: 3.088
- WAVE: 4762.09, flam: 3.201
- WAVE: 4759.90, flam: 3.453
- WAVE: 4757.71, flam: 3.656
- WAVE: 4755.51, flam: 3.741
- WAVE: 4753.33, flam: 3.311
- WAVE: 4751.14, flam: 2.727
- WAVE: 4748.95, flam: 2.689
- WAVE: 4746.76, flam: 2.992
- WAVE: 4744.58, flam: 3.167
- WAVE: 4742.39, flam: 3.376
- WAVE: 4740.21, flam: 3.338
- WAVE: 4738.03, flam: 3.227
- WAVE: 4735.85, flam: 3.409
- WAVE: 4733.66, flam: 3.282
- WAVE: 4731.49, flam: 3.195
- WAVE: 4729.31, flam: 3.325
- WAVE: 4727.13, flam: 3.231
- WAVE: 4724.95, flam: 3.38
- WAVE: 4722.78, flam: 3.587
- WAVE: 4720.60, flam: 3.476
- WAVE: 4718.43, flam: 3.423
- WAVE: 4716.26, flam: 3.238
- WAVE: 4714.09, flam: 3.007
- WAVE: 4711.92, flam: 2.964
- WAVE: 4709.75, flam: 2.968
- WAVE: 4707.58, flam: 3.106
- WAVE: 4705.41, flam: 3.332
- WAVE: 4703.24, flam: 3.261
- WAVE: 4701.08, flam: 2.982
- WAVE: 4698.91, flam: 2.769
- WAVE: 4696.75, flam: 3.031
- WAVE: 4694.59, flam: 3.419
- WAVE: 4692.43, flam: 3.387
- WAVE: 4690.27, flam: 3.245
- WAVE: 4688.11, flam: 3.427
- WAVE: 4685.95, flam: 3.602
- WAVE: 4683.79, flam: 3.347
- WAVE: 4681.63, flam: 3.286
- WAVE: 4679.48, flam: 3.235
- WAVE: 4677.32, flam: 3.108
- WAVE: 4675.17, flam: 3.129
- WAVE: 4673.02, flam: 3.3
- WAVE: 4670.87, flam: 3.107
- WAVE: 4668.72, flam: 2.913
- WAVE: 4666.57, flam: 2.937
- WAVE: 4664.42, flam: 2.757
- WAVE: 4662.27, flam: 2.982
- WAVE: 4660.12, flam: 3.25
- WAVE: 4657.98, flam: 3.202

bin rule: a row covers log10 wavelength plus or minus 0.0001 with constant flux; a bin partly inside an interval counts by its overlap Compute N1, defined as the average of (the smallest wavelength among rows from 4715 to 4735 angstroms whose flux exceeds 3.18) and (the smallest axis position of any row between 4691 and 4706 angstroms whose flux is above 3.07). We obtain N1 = 4704.3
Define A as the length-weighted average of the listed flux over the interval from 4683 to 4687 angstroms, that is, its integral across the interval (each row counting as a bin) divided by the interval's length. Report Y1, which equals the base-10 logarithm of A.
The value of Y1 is 0.54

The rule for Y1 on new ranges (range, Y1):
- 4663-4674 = 0.48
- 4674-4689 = 0.52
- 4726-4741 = 0.52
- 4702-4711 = 0.50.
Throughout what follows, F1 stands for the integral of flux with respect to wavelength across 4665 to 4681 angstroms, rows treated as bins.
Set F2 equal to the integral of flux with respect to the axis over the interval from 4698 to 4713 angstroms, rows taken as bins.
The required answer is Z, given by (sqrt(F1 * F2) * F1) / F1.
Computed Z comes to 47.7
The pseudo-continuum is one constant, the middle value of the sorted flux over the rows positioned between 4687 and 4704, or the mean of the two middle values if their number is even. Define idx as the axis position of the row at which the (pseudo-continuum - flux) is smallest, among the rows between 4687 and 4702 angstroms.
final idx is 4688.11 angstroms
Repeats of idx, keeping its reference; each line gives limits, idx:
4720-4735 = 4722.78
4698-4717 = 4705.41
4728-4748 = 4735.85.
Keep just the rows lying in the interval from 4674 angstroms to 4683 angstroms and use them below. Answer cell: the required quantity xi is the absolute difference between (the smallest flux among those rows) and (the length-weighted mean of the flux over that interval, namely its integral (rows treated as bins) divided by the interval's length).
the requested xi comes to 0.09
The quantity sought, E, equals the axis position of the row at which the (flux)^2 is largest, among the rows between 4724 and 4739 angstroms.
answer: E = 4735.85 angstroms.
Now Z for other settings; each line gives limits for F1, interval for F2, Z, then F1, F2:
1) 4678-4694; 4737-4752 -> 49.8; 53.7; 46.2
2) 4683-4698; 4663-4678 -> 47.8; 50.2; 45.5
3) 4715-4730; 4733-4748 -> 49.7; 50.7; 48.7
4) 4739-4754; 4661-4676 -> 45.7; 46.2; 45.3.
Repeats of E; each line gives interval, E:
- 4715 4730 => 4722.78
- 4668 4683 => 4673.02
